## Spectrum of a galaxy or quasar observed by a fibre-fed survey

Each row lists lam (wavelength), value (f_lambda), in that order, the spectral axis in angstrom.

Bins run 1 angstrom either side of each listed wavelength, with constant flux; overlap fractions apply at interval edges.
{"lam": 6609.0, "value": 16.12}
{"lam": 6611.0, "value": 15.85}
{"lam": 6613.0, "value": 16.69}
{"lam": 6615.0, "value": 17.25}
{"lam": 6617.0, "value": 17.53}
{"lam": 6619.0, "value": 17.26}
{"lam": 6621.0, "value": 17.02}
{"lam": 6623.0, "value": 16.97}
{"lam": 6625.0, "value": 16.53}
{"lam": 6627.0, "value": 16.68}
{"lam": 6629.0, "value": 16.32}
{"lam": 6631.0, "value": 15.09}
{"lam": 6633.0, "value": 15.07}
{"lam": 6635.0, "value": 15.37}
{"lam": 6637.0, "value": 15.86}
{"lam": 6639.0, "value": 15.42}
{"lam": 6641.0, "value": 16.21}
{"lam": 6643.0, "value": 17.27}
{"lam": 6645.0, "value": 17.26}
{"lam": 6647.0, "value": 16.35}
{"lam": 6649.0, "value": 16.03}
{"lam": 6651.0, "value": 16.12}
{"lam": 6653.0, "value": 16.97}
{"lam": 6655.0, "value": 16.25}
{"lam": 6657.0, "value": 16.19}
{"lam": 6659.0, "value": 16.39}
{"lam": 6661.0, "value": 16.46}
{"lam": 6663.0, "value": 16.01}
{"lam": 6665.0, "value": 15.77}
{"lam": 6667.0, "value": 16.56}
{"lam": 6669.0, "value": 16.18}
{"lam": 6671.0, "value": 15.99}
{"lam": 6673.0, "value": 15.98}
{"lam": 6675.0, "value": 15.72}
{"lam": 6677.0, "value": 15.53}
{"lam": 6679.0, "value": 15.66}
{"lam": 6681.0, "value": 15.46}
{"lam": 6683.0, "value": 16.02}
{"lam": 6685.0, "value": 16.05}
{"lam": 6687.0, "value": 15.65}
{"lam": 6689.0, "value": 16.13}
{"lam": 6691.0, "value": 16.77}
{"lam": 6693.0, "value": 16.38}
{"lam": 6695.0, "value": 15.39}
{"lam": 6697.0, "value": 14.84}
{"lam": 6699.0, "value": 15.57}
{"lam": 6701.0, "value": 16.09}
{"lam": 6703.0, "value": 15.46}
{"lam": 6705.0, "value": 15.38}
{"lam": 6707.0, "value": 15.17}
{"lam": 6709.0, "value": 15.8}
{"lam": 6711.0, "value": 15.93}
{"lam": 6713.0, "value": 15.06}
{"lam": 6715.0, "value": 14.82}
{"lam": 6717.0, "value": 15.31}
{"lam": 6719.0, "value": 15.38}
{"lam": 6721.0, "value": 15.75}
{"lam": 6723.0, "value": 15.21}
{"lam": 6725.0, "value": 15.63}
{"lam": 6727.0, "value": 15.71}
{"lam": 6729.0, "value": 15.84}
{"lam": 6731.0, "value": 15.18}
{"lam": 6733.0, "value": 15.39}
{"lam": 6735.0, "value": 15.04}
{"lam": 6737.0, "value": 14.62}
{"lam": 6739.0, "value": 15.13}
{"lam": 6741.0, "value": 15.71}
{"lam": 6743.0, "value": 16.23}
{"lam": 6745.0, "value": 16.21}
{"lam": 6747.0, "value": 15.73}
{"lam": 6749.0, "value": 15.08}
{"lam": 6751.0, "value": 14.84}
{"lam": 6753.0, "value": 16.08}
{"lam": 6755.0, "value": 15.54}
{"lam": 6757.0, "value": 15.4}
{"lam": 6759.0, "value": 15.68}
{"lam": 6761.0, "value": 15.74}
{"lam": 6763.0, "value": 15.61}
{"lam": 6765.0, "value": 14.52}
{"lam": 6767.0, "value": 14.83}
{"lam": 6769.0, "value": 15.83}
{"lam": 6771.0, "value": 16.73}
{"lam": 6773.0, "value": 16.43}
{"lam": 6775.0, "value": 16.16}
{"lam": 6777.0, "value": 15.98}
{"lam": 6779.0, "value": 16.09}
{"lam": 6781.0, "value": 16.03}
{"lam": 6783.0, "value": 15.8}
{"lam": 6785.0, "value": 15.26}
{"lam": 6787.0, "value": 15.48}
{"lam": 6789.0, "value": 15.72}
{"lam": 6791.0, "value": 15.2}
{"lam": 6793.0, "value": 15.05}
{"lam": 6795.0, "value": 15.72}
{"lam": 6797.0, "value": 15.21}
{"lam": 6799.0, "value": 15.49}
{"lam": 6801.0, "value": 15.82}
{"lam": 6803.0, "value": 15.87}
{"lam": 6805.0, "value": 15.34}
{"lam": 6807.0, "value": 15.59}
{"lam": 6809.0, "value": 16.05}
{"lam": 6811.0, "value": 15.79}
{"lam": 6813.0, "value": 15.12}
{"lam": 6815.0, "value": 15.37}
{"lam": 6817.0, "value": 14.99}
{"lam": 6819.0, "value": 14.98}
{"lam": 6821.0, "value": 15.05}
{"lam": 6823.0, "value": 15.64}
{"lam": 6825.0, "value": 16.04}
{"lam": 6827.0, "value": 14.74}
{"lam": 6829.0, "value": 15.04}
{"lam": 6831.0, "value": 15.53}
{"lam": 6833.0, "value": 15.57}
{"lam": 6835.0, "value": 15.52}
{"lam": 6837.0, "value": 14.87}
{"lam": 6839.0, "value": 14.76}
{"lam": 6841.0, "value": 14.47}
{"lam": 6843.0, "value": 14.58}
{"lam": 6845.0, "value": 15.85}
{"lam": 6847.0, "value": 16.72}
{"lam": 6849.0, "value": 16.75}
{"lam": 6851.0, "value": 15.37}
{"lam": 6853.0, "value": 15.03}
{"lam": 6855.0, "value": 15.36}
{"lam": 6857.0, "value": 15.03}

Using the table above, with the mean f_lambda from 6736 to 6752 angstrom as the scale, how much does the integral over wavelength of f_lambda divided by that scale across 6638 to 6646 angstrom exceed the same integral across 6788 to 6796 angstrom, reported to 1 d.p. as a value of 0.6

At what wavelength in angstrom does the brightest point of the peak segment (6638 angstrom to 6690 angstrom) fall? 6643.0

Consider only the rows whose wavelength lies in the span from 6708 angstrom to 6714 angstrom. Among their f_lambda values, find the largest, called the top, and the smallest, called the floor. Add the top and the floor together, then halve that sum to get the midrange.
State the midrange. 15.5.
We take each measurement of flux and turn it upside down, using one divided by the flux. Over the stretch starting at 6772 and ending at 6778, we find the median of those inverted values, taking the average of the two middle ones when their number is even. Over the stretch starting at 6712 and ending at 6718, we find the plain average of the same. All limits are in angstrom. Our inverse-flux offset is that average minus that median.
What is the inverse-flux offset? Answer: 0.0045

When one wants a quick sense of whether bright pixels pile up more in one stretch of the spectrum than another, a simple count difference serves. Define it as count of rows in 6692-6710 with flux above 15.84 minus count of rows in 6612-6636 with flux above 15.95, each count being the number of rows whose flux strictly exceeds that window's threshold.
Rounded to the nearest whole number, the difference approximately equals -7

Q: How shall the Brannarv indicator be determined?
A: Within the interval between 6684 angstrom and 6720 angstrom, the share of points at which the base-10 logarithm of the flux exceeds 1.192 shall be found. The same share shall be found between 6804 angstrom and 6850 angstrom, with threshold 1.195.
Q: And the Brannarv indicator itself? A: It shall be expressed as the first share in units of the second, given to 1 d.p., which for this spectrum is 1.9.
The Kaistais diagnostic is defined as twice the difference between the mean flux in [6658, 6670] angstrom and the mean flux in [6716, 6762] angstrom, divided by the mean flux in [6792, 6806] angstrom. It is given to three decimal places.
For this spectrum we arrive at 0.094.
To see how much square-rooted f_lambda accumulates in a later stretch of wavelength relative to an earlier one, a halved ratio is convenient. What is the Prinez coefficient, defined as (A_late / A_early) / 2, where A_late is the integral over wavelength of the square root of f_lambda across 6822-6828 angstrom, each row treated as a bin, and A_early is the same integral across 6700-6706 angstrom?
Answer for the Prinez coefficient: 0.497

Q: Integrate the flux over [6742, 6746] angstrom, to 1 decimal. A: 64.9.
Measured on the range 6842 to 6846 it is 60.9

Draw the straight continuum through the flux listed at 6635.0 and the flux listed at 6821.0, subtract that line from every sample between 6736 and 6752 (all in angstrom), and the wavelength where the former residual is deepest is 6737.0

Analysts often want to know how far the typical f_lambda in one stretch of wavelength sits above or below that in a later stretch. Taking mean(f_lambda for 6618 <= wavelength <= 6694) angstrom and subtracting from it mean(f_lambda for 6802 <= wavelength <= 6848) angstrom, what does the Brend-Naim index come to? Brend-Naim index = 0.81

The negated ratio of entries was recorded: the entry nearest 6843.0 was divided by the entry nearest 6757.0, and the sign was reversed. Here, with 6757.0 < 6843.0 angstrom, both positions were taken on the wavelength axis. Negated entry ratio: -0.95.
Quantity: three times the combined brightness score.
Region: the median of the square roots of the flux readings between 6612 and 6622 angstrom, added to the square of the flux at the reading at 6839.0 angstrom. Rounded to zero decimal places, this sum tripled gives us 666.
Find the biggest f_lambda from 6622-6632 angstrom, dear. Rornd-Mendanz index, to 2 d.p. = 16.97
